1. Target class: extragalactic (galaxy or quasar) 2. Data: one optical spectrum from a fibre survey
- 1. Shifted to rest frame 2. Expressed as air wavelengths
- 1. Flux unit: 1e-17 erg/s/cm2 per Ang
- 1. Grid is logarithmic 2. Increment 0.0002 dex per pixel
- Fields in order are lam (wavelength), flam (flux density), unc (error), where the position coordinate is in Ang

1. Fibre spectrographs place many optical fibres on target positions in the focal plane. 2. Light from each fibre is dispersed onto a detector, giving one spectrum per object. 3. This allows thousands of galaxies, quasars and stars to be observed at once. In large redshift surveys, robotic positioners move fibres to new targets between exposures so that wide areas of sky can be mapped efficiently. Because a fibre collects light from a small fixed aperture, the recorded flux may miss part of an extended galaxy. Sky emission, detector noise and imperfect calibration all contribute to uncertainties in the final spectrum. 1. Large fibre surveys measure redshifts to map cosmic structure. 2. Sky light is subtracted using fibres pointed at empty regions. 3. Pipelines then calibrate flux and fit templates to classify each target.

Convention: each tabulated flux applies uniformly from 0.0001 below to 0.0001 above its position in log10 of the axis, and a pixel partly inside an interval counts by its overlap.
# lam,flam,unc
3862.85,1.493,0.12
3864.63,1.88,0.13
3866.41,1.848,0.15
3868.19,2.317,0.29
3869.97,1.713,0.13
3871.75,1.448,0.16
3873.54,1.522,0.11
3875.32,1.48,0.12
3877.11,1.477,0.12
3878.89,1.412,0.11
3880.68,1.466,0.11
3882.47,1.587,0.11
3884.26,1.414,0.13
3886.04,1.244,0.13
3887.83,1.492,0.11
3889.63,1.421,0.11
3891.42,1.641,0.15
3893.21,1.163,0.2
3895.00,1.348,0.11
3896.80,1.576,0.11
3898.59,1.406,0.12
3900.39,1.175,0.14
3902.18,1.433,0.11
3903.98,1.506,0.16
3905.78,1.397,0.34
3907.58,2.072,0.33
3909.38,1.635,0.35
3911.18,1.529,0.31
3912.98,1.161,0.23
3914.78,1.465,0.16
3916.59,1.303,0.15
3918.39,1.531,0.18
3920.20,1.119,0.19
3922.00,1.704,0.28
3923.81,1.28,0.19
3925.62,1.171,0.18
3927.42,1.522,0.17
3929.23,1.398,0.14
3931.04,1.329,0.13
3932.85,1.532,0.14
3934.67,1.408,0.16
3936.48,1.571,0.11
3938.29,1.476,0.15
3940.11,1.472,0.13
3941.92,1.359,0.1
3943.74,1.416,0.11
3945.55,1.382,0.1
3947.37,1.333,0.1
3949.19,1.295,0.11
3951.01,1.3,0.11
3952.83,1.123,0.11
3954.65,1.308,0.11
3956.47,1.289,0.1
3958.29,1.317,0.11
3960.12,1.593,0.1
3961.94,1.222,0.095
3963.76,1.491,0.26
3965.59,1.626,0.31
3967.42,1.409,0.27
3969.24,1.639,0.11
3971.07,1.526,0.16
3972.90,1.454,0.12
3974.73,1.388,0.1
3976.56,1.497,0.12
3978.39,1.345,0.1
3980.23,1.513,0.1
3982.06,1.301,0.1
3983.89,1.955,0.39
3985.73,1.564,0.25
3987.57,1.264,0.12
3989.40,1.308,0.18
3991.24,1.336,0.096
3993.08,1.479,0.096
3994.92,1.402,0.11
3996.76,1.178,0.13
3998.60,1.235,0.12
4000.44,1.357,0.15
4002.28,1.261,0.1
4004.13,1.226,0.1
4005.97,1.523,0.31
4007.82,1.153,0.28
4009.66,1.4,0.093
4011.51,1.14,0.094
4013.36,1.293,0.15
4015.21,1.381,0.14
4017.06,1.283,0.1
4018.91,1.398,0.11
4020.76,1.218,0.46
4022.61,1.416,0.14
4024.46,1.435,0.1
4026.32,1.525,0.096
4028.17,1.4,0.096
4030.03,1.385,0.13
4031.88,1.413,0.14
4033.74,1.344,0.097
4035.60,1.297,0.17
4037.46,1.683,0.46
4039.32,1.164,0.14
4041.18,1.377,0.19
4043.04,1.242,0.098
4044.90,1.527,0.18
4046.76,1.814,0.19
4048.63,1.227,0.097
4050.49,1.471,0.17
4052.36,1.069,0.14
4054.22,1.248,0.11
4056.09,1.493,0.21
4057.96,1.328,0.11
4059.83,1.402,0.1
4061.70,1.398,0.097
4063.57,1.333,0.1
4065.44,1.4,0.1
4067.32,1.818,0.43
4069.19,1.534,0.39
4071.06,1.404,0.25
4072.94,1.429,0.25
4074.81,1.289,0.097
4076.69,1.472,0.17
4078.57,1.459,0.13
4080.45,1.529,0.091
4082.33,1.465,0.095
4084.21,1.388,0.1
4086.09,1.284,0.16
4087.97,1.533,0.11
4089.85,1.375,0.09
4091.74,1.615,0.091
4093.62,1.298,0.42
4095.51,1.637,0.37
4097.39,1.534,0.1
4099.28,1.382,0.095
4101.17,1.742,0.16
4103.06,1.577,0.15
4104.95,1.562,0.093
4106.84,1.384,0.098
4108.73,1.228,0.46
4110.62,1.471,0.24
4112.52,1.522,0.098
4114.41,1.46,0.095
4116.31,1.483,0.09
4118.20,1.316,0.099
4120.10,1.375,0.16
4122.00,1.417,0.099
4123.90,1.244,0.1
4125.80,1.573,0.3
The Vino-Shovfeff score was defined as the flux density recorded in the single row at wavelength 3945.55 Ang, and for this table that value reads 1.382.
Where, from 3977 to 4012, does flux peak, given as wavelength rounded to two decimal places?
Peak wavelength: 3983.89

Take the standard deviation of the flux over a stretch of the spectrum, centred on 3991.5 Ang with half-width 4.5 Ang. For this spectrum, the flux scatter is 0.08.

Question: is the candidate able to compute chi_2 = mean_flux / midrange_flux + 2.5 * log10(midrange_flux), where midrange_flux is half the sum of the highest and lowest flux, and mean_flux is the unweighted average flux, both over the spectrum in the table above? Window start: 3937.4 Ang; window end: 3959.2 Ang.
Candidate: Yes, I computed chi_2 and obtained 1.31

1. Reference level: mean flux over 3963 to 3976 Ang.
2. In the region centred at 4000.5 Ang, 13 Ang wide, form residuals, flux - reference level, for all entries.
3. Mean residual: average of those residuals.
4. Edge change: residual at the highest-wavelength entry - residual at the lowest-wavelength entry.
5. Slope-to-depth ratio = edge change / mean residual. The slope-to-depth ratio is -1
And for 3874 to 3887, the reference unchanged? 4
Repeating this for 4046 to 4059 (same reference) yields 4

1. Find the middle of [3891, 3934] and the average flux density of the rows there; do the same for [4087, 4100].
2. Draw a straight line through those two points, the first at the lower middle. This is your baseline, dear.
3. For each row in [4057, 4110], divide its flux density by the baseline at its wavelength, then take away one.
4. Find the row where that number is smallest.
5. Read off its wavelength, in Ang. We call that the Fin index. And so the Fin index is 4108.73 Ang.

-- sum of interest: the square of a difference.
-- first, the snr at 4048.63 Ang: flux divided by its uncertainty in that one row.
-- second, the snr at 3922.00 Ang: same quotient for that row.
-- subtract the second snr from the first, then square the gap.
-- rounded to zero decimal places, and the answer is 43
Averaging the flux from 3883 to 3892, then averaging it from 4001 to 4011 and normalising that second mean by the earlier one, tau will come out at 0.91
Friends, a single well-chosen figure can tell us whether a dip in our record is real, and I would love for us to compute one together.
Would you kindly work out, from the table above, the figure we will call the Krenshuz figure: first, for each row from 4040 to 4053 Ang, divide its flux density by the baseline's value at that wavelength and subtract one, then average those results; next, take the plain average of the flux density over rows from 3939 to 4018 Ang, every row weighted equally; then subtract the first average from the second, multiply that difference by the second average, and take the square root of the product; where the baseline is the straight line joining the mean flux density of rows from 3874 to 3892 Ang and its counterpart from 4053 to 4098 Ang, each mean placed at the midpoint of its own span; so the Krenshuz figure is 1.40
